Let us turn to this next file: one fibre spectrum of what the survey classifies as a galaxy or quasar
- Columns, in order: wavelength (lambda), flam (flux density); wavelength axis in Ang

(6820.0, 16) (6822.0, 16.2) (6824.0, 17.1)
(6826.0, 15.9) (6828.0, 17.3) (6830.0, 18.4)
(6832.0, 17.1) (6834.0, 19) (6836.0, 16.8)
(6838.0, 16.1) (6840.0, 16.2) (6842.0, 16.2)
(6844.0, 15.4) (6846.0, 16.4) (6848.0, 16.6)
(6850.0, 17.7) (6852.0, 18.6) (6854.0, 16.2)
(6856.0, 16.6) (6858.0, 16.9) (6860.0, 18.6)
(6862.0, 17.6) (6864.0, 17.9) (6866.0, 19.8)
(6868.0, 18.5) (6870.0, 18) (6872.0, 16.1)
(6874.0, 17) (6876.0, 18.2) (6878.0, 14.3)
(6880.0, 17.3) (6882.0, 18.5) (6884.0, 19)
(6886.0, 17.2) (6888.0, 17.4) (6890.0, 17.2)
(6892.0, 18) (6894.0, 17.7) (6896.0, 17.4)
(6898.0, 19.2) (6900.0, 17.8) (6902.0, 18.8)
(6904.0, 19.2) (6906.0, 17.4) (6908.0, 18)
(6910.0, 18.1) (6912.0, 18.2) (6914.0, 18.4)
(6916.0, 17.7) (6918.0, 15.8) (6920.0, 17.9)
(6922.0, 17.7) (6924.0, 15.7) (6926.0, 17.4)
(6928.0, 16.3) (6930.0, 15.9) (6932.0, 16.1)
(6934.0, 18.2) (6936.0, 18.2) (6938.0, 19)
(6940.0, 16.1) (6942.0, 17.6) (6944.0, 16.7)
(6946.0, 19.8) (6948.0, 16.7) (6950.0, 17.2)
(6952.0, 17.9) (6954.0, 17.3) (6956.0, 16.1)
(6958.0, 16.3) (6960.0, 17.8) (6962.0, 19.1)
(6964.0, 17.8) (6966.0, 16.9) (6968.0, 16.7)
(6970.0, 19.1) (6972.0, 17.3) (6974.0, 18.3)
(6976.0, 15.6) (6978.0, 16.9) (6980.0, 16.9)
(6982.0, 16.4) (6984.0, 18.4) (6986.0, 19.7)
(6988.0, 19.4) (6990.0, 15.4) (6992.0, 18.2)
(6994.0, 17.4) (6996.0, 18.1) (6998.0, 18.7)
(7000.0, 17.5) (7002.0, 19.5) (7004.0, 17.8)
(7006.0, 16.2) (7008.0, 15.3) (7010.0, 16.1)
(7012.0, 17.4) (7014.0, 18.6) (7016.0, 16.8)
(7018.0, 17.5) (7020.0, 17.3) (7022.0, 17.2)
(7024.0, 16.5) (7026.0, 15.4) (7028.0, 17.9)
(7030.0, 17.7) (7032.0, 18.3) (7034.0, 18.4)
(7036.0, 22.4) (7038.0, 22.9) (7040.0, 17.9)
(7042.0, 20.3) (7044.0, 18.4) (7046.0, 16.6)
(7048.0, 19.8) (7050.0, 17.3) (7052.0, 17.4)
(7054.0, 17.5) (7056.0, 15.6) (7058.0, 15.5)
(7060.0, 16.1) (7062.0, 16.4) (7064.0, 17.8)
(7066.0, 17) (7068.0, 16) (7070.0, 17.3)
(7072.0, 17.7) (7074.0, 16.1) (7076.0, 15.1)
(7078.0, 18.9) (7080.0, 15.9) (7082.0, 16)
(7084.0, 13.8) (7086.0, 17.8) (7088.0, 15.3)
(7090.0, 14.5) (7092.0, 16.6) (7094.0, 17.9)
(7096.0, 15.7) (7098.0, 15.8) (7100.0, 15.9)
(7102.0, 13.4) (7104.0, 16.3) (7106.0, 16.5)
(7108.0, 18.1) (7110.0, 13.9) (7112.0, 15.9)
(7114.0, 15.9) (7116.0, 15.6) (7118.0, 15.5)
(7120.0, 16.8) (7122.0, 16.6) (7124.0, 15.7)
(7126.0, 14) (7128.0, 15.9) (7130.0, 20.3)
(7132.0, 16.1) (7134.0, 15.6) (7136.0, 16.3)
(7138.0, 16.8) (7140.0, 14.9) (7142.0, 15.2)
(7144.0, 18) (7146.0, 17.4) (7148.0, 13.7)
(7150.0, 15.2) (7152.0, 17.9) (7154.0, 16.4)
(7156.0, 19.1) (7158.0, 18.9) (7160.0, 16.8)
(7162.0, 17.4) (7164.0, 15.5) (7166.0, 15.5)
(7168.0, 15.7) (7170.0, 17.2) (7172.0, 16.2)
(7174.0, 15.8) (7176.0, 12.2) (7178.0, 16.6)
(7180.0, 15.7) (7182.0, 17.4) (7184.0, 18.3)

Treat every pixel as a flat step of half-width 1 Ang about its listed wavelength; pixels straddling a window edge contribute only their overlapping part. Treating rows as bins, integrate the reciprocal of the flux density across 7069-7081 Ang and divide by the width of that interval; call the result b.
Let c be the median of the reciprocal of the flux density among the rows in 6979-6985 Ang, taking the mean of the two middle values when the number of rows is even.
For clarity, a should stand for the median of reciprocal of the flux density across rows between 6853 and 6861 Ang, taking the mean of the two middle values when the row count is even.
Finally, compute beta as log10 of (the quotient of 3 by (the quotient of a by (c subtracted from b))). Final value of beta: -1.5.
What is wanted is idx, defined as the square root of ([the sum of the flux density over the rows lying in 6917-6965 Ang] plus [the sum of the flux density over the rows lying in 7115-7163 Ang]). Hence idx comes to 28.5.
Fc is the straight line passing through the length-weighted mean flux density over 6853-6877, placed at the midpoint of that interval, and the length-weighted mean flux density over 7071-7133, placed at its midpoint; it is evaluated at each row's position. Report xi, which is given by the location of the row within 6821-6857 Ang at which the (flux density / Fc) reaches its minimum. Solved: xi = 6844.0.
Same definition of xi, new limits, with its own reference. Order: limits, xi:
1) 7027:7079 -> 7076.0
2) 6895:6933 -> 6924.0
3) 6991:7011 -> 7008.0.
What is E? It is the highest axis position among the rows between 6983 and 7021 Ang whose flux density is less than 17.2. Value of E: 7016.0 Ang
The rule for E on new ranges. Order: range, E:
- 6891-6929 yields 6928.0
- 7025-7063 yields 7062.0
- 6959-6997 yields 6990.0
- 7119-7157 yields 7154.0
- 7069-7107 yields 7106.0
